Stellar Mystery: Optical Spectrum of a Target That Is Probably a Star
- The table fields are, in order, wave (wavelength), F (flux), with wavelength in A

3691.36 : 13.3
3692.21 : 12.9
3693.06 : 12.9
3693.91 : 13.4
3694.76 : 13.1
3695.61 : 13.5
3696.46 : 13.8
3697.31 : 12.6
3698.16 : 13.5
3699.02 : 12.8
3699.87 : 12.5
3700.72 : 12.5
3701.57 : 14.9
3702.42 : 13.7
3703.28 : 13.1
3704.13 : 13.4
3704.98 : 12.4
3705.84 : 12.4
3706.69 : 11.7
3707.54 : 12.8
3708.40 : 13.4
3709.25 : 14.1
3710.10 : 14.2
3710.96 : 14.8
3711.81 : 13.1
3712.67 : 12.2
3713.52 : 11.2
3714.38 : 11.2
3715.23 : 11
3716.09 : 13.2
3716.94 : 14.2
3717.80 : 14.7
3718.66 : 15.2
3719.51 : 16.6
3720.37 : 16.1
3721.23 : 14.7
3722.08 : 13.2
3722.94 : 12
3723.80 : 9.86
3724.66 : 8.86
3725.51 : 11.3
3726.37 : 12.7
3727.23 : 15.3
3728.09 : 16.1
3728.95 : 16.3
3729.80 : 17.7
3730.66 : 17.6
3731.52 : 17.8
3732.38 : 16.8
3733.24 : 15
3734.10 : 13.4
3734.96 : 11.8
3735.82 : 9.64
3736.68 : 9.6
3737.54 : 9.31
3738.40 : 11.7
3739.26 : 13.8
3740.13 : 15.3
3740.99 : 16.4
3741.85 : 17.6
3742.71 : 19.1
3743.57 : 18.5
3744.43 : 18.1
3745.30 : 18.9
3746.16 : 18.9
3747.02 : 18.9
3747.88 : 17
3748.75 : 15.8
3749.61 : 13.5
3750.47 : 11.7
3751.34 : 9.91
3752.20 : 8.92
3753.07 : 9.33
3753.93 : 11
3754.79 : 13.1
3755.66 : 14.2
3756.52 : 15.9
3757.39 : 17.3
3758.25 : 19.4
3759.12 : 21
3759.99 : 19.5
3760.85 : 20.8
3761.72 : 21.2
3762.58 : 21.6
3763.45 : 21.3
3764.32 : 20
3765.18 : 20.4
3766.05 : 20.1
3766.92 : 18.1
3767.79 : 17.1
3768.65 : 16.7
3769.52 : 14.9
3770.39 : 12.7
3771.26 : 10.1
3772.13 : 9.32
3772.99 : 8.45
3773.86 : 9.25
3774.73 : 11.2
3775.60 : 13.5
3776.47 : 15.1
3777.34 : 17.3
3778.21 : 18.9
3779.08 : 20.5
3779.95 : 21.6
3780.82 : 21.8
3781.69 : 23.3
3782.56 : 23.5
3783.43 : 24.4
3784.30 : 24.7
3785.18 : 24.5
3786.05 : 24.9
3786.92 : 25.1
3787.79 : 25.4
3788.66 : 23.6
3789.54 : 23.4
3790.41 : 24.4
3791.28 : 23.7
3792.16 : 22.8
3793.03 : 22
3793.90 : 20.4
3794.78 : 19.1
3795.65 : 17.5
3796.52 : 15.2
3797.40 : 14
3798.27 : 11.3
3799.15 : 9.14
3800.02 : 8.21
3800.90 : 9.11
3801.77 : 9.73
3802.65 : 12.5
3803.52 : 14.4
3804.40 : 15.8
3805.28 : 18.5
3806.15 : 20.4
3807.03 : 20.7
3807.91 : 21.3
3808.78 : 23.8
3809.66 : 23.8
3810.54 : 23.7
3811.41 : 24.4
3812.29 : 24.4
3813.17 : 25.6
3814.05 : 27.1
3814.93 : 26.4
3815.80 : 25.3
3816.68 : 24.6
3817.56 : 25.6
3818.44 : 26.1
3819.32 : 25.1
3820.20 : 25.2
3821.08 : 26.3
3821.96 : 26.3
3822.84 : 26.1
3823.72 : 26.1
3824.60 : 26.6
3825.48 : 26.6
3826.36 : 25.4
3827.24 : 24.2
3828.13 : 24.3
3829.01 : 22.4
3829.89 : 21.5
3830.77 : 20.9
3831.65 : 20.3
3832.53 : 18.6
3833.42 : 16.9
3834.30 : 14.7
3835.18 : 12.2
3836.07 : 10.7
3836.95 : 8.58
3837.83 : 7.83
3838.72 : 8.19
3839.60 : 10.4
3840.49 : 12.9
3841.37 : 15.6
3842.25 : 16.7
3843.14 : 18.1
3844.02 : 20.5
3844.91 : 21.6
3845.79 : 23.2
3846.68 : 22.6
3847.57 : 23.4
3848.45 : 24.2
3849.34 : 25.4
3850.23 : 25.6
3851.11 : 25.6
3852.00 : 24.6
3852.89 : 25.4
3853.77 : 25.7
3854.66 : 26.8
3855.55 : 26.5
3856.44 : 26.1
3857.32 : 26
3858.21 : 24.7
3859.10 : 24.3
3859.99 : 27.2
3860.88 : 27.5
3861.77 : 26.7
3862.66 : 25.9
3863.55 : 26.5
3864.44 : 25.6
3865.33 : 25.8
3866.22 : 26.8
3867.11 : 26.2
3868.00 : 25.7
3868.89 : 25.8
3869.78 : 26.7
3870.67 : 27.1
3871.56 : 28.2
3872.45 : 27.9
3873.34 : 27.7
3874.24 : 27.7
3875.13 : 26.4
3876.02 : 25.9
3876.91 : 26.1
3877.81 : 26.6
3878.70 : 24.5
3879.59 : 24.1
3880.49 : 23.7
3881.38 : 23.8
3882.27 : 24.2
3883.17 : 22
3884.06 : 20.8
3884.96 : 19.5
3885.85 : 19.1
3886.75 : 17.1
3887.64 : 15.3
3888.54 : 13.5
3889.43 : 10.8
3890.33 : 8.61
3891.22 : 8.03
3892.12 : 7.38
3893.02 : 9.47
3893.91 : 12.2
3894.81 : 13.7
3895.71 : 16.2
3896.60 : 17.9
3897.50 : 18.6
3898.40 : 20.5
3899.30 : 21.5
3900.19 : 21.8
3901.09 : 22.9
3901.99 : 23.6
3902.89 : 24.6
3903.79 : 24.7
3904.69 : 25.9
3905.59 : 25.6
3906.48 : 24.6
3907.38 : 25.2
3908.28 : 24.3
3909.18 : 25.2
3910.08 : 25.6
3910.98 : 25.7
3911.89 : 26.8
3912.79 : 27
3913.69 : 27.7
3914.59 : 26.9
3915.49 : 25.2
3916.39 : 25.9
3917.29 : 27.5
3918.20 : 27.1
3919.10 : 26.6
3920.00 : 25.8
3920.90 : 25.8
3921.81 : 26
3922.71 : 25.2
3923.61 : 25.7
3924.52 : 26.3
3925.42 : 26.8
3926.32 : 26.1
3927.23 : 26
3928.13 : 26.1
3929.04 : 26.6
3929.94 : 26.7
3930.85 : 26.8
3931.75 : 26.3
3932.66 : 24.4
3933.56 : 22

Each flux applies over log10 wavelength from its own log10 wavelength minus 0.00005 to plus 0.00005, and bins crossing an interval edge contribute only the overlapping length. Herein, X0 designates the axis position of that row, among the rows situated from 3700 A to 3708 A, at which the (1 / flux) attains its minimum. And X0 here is 3701.57 A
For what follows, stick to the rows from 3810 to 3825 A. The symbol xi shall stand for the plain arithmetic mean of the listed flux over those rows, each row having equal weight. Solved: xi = 26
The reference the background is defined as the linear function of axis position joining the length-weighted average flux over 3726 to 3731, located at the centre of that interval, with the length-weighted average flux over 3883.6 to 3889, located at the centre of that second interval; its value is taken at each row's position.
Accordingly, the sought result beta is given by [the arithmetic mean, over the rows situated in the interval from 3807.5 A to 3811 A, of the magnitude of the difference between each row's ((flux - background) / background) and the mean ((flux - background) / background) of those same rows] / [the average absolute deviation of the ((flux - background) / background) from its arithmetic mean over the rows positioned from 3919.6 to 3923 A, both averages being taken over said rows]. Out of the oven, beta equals 3.8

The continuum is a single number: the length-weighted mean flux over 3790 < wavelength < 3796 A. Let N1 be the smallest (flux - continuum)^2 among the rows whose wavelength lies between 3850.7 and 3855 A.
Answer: 10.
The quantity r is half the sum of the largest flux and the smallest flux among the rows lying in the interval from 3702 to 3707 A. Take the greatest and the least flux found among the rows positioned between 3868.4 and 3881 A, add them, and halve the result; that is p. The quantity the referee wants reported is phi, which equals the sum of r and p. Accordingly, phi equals 39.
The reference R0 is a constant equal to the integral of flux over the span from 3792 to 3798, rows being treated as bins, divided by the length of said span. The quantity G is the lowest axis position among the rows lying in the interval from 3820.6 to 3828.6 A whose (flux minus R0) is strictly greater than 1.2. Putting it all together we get 3821.08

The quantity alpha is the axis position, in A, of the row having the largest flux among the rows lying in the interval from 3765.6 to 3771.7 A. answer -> 3766.05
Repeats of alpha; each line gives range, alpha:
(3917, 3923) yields 3917.29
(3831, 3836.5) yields 3831.65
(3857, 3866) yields 3860.88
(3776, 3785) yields 3784.30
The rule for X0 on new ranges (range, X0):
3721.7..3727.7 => 3727.23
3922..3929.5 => 3925.42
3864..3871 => 3870.67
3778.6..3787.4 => 3786.92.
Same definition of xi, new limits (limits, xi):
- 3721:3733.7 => 14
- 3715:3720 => 14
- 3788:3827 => 21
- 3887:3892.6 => 11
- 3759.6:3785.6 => 18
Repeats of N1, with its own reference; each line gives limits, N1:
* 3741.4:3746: 6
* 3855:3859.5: 8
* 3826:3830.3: 0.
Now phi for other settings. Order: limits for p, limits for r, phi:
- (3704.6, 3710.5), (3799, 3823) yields 31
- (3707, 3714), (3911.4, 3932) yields 39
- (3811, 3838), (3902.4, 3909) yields 43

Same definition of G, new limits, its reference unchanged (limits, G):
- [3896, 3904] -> 3898.40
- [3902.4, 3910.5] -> 3902.89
